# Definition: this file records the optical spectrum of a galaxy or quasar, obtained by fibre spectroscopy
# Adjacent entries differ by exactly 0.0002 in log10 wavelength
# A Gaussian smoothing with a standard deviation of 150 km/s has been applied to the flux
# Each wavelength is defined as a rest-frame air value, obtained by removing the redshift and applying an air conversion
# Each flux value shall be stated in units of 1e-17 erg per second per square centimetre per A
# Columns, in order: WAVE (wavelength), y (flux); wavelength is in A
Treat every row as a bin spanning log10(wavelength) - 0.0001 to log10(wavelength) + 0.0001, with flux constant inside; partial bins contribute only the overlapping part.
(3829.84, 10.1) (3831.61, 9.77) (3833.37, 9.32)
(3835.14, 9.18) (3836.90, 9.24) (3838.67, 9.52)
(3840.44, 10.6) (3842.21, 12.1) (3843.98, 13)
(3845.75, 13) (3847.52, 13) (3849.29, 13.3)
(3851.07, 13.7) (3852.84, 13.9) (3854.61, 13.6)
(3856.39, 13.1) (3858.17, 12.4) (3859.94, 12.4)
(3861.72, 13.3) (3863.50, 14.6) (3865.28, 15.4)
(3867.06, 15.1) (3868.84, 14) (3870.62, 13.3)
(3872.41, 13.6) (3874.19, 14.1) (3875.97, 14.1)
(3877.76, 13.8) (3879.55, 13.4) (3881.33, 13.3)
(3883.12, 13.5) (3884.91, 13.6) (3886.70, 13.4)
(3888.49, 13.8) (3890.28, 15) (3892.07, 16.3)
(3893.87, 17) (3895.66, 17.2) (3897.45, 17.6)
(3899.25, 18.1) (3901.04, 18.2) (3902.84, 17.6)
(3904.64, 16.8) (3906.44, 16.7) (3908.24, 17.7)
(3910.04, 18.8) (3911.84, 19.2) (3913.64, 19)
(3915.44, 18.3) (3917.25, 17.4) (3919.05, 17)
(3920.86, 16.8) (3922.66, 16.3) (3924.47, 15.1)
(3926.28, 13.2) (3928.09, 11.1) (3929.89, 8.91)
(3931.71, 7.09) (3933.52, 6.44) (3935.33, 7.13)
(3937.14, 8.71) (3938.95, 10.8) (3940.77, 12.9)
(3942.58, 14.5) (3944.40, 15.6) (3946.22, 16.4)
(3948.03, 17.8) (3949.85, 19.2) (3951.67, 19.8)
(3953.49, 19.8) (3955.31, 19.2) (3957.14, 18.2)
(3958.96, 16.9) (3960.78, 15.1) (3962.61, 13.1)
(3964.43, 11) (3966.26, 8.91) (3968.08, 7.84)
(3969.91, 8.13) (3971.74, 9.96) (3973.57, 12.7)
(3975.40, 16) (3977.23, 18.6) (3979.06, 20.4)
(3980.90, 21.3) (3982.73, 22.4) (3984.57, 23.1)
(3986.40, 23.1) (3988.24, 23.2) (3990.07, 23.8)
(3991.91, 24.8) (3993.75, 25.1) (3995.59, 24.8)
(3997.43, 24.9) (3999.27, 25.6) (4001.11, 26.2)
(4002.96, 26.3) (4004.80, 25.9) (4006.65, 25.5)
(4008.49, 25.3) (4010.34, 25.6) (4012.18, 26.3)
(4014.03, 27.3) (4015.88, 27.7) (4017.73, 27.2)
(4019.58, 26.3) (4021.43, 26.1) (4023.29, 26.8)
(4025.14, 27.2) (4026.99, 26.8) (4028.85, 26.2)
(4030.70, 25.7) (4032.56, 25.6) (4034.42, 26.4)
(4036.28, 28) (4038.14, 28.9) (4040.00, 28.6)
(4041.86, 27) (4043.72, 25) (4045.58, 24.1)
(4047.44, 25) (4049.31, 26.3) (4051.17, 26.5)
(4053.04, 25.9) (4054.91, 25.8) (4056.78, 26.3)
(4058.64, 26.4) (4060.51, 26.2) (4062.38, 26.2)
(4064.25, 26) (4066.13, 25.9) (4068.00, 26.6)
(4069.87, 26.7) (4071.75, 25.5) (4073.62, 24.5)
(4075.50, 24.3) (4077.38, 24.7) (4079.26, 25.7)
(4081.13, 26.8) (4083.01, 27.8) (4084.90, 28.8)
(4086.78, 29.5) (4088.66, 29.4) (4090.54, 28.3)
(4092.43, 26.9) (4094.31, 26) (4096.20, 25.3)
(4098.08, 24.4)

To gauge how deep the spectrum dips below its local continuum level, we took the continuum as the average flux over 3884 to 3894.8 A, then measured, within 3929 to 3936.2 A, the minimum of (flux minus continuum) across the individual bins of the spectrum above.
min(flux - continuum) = -8.4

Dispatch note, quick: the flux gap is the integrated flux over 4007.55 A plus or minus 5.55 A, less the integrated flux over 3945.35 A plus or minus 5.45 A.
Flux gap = 111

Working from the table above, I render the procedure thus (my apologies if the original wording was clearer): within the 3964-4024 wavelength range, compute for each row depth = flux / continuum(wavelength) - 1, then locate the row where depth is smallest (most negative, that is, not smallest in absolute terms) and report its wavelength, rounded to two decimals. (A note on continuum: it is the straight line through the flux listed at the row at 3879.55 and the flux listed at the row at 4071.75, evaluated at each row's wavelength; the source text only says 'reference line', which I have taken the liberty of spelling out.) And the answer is 3968.08 A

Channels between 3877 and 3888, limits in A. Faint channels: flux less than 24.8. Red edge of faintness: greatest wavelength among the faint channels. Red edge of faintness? 3886.70 A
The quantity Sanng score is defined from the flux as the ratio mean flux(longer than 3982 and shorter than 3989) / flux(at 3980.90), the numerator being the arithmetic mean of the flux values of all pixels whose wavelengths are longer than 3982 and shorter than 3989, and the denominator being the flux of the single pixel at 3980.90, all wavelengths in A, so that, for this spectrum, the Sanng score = 1.1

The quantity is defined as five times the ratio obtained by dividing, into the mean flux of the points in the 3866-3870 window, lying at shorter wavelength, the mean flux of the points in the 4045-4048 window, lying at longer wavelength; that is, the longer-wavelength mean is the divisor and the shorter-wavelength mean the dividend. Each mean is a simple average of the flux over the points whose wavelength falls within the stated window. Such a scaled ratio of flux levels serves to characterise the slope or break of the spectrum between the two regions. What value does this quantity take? 3.0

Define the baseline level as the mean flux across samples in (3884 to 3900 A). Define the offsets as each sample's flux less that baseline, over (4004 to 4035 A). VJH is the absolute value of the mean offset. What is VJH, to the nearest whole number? 11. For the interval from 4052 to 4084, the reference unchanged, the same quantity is 10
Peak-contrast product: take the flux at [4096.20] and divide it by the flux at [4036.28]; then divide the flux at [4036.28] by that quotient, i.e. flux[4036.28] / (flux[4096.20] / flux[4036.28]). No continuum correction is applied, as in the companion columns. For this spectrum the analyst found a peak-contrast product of 31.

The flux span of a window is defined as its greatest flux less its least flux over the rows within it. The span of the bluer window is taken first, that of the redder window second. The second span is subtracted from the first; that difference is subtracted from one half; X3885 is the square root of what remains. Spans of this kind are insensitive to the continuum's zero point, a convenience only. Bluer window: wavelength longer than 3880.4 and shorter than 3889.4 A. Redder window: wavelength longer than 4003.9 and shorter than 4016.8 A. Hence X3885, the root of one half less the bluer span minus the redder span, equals 1.5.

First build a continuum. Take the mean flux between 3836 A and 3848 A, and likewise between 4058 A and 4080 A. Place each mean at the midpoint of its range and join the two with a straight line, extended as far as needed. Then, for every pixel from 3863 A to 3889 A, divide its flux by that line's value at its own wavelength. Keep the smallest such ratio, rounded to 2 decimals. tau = 0.94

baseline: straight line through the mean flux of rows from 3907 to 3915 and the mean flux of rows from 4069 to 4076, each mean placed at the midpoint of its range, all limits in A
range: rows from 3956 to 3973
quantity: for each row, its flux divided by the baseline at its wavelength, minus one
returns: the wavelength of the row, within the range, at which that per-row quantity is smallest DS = 3968.08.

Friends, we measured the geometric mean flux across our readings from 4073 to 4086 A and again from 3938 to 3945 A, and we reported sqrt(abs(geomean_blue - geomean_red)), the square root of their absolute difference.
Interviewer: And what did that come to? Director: 3.6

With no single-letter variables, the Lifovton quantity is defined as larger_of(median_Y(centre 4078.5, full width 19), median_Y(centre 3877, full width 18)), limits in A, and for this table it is 26.2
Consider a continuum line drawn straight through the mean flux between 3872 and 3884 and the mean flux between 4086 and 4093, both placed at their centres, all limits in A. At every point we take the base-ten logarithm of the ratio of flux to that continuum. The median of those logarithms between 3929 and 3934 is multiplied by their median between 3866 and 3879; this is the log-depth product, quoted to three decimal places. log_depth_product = -0.007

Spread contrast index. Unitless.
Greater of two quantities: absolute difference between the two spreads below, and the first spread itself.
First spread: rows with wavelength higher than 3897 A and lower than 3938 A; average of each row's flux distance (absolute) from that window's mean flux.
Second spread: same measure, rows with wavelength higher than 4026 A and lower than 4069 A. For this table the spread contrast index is 3.6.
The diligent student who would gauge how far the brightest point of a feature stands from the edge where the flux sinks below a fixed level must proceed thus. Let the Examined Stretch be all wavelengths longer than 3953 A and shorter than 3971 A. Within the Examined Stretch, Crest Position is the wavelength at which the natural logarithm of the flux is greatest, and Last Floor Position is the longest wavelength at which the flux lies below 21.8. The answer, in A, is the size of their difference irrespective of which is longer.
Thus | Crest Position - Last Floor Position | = 16.4 A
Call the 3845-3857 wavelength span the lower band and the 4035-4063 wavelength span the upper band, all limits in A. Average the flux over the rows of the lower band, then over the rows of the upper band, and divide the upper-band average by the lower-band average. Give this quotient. 2.0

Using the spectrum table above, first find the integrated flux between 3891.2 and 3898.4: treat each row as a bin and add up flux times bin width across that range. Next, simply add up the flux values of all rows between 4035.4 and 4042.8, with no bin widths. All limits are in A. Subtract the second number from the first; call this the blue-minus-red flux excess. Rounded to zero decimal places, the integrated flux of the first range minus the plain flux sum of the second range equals 10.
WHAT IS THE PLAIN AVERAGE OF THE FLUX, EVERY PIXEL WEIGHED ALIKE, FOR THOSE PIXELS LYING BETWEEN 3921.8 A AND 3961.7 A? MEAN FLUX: 14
